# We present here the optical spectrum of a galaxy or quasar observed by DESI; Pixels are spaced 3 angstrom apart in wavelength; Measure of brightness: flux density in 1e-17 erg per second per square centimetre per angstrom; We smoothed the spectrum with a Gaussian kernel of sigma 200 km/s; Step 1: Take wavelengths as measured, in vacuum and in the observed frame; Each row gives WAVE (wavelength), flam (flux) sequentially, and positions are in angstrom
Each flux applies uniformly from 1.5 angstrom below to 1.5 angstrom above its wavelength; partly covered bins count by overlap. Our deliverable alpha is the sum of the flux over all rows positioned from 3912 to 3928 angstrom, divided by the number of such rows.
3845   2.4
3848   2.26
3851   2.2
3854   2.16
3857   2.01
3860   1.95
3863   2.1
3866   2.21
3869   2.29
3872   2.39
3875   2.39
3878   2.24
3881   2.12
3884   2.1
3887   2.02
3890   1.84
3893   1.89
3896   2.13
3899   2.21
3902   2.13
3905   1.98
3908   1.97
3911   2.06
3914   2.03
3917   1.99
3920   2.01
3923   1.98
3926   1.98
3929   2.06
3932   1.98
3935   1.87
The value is 2.00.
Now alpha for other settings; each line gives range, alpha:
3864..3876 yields 2.32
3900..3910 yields 2.03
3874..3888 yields 2.17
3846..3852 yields 2.23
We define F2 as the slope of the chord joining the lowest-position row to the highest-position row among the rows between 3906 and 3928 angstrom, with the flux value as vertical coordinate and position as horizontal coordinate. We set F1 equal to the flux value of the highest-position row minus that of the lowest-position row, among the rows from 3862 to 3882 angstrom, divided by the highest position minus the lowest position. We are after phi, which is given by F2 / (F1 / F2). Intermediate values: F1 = 0.0011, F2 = 0.001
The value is 0.000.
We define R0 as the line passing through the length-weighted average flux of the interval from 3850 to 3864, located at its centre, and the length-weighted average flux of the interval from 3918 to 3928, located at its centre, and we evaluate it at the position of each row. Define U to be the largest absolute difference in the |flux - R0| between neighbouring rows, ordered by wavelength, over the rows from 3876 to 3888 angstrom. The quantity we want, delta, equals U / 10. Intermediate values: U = 0.12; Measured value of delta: 0.0116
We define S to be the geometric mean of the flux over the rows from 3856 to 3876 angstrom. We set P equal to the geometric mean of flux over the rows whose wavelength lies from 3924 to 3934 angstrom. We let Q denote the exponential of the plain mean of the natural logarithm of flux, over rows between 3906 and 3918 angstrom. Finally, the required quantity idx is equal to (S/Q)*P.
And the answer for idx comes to 2.2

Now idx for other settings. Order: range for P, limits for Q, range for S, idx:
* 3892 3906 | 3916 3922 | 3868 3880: 2.4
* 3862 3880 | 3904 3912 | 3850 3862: 2.4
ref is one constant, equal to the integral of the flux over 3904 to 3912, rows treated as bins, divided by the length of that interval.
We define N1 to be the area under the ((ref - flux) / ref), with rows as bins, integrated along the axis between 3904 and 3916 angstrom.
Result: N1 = -0.05 angstrom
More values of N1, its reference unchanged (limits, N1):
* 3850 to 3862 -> -0.45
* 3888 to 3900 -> -0.05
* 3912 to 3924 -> -0.03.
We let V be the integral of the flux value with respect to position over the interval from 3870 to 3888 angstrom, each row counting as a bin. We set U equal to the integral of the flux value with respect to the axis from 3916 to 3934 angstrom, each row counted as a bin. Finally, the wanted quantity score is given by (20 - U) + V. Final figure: 24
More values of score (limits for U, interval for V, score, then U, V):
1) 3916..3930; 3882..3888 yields 4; 28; 12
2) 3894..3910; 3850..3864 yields 16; 33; 29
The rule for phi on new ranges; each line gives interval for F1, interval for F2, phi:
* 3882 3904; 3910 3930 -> 0.000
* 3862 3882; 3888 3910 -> 0.047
